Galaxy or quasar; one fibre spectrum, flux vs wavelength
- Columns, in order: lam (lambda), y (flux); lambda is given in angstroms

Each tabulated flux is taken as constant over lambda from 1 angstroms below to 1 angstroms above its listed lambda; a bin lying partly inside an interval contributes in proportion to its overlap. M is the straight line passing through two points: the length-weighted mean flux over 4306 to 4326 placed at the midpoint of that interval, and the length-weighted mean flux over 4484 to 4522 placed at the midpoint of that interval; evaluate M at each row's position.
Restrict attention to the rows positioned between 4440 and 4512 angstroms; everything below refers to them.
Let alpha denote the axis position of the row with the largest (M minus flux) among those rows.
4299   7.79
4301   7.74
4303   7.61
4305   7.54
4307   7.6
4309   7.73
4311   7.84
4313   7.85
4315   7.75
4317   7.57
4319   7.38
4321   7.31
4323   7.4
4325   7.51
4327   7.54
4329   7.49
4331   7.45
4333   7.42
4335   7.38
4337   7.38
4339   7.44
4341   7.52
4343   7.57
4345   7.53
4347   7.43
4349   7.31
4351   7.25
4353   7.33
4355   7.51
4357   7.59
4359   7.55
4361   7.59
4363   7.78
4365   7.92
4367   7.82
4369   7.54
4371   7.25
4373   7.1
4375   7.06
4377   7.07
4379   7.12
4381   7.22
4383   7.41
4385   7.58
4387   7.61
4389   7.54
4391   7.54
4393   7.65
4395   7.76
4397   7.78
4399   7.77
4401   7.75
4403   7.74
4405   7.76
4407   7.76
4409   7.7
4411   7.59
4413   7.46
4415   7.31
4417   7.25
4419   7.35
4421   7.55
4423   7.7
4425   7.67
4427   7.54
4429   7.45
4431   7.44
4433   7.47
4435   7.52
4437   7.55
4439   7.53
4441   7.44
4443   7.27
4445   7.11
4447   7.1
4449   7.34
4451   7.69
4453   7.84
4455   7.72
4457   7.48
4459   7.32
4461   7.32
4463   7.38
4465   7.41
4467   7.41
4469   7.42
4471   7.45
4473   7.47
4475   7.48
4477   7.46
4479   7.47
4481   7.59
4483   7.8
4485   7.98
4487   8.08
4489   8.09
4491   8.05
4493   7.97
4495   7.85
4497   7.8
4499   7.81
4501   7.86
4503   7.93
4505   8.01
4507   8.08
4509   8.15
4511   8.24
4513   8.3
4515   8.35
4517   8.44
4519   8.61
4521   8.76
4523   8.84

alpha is 4447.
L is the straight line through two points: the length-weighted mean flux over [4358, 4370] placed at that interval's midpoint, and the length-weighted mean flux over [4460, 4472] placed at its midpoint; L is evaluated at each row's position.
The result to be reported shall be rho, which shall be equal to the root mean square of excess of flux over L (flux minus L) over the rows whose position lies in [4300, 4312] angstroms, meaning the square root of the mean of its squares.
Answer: 0.22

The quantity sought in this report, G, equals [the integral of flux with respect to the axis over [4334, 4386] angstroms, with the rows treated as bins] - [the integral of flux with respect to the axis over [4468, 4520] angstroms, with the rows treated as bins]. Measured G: -25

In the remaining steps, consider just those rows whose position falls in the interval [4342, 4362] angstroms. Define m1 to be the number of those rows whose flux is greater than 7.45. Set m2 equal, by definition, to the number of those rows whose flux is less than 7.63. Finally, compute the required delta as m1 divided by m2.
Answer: 0.60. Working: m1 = 6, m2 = 10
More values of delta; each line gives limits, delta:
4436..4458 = 0.75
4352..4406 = 1.12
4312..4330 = 0.86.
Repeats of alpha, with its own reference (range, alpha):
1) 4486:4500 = 4497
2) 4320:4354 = 4351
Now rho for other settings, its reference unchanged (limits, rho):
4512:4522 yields 1.26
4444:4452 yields 0.28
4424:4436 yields 0.07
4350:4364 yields 0.27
